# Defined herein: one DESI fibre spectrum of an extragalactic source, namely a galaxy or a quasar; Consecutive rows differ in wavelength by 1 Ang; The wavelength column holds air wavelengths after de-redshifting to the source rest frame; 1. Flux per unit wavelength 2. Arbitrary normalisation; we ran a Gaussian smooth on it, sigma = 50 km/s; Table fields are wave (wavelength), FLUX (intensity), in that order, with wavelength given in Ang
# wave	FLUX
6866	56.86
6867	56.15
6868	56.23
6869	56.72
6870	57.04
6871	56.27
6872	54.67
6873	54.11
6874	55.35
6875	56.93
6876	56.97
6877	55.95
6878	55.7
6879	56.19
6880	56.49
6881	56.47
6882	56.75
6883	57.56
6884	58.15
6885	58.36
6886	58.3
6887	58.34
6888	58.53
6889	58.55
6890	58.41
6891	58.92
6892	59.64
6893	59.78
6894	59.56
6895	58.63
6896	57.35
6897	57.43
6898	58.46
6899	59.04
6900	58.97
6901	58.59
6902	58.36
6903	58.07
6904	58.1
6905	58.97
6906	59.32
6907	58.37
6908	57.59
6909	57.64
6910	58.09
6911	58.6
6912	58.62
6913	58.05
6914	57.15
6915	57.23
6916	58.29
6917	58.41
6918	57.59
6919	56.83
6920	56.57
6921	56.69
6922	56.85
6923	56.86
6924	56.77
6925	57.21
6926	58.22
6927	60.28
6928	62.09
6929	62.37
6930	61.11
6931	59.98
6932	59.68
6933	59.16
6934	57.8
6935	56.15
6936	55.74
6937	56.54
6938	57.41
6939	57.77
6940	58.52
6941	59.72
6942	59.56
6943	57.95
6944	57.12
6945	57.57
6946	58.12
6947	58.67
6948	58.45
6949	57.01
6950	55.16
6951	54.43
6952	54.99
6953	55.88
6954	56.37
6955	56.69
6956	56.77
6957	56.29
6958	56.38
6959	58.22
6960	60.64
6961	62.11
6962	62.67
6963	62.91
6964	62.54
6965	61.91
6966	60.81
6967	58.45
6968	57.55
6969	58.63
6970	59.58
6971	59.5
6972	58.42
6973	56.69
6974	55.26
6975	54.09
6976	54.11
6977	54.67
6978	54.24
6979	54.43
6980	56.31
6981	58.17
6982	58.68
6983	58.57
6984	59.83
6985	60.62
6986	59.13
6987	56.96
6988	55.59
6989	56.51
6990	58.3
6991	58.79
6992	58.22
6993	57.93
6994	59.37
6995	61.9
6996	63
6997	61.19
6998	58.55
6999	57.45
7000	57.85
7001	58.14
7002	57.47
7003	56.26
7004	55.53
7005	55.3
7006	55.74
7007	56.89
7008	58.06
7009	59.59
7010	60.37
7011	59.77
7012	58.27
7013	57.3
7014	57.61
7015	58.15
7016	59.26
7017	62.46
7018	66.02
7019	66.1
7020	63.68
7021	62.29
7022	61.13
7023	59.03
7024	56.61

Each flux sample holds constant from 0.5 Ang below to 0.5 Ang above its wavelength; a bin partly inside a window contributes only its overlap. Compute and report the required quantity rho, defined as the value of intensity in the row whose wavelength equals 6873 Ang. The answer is 54.11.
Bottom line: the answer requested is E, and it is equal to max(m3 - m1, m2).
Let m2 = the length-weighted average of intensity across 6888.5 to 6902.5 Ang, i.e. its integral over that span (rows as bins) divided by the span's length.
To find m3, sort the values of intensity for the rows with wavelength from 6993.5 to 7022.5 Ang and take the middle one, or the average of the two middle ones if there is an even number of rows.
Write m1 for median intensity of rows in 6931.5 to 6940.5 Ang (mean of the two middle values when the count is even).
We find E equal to 58.7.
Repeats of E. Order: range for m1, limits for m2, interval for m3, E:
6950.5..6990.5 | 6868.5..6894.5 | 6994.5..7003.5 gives 57.3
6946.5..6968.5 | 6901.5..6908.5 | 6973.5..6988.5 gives 58.4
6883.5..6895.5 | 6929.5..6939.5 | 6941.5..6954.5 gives 58.1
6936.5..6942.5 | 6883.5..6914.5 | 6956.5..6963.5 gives 58.4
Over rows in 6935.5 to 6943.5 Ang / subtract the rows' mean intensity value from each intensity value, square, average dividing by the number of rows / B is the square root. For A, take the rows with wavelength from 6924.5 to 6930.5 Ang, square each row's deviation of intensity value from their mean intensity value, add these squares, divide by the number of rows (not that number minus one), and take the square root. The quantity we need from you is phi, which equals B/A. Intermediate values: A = 1.9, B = 1.29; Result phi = 0.67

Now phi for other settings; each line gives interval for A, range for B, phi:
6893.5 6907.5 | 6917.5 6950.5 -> 2.75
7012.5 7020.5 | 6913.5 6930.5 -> 0.55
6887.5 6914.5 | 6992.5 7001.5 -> 2.84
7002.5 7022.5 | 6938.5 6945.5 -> 0.29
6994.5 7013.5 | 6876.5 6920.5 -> 0.47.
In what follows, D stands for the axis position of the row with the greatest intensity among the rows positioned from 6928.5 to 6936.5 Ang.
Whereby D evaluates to 6929 Ang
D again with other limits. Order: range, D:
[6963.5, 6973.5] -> 6964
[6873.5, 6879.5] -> 6876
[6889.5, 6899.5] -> 6893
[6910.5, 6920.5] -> 6912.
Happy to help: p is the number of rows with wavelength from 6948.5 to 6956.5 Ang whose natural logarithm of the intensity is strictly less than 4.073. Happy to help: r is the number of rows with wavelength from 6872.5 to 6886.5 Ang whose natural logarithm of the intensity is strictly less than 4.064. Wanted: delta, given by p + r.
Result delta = 20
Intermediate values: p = 8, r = 12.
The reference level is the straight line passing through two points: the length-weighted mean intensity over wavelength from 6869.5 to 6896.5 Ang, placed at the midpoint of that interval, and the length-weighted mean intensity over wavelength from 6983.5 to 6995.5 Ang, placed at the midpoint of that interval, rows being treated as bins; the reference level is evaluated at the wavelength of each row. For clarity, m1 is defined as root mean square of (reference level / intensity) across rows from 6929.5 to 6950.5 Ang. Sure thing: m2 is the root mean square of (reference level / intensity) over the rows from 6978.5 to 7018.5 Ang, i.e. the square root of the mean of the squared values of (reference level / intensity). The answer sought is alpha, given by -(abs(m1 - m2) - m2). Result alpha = 1.00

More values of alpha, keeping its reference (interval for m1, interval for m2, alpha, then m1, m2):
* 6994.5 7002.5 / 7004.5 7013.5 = 0.99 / 0.99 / 1.02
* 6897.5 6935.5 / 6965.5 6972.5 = 0.99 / 0.99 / 0.99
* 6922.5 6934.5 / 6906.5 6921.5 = 0.98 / 0.98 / 1.00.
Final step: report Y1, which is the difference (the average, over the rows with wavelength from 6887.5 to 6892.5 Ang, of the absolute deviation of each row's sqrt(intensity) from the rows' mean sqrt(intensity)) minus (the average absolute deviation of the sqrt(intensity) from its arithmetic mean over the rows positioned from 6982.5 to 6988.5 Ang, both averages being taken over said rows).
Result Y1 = -0.07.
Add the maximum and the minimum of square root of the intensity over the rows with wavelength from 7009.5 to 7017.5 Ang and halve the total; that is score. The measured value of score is 7.74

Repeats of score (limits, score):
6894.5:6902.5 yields 7.63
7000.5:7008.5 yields 7.53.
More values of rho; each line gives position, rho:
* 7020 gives 63.68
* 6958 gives 56.38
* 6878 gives 55.7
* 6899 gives 59.04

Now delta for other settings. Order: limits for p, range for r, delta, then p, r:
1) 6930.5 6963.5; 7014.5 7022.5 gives 25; 24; 1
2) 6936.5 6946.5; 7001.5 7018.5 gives 18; 8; 10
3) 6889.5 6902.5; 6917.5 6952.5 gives 29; 7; 22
